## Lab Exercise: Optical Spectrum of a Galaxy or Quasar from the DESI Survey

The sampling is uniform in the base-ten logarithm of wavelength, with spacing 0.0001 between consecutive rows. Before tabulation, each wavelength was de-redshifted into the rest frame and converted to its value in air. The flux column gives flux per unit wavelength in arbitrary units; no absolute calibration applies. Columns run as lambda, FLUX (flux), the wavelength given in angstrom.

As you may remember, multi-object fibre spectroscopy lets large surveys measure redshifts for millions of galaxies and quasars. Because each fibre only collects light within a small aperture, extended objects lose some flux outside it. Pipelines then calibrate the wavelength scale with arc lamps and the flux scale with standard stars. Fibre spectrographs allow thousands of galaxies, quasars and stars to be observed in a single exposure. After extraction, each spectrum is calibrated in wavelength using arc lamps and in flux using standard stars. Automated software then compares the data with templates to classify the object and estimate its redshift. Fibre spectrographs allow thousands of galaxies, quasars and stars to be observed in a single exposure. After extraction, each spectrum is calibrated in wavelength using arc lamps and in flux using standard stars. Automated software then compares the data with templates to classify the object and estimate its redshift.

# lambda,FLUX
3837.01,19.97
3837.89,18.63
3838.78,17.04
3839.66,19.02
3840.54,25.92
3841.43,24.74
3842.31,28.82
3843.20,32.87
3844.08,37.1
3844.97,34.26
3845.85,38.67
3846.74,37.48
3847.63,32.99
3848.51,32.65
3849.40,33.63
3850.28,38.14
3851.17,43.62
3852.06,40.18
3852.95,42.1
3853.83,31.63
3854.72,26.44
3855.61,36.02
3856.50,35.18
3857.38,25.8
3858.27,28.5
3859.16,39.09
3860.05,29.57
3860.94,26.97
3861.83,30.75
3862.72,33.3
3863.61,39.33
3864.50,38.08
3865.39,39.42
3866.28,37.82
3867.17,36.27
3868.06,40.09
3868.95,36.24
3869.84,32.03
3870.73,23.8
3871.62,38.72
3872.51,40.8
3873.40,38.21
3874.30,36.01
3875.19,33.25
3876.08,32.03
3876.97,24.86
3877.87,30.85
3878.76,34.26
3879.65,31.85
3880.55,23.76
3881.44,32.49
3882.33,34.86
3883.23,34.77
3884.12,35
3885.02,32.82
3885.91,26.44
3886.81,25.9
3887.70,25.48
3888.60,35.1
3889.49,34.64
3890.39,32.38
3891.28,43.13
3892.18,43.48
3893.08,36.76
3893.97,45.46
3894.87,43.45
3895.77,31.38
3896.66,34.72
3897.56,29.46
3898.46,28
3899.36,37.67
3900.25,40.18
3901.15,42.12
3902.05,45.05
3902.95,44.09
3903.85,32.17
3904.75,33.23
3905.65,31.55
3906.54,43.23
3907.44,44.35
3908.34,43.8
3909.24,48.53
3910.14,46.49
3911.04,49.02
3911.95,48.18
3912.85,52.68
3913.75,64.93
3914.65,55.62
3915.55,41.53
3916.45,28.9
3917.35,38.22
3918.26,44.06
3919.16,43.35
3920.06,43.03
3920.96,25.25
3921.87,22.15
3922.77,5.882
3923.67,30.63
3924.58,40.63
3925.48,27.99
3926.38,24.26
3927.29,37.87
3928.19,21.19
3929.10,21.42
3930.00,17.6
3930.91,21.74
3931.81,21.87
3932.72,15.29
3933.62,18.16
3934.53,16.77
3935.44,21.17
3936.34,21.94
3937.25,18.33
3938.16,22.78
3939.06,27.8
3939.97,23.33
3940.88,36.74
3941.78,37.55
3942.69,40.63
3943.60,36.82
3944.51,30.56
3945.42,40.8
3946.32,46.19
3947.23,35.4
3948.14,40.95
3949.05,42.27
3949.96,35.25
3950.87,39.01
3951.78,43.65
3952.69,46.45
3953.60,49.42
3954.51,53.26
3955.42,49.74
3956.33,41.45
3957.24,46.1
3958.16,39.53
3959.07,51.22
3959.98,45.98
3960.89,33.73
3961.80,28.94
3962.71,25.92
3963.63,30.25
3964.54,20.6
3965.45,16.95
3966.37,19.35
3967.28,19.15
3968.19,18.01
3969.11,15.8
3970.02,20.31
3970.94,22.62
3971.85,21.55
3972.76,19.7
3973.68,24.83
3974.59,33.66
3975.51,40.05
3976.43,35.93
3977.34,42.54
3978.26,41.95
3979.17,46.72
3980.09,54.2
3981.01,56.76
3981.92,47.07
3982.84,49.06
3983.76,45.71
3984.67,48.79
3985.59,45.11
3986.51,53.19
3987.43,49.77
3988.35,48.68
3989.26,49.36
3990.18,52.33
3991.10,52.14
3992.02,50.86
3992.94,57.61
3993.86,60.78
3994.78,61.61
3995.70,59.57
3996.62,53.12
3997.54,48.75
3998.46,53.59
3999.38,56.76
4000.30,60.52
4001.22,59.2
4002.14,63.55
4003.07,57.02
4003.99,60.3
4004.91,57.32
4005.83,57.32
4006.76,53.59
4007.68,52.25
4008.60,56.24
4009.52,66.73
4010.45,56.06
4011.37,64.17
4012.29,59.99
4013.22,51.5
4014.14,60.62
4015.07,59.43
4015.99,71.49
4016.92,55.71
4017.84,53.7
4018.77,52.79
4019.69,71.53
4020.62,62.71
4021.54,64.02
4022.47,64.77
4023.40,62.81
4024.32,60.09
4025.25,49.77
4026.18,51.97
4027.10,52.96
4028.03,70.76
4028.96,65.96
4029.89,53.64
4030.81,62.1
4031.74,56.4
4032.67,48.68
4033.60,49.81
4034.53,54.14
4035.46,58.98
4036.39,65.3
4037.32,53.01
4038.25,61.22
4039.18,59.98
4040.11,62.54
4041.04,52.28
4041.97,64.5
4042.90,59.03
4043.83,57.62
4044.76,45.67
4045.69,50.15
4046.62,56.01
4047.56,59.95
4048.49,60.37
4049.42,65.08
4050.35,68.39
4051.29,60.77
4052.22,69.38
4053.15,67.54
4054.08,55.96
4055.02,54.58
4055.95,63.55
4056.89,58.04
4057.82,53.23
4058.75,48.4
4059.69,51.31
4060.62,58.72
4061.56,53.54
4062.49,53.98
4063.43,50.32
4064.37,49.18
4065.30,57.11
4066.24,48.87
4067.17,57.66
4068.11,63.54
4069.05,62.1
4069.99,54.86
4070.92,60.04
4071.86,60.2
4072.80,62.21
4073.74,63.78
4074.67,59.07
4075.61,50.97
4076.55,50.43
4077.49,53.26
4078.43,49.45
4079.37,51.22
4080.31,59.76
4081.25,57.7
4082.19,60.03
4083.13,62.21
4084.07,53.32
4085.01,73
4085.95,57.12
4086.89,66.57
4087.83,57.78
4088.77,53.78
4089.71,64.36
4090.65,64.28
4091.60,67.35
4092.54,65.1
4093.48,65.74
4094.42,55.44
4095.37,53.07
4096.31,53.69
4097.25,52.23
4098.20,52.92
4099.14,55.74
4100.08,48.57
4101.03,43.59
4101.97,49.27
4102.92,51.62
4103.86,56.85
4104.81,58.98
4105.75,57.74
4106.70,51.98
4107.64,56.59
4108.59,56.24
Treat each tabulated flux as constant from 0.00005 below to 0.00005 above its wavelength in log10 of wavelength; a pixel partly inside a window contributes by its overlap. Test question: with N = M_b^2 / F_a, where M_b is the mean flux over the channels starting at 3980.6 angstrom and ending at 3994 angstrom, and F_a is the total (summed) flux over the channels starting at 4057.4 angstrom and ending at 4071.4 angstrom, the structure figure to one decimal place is 3.2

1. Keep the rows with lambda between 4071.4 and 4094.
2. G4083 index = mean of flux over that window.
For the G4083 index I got 60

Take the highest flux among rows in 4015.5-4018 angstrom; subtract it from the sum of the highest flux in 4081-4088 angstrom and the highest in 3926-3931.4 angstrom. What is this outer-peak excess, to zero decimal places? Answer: 39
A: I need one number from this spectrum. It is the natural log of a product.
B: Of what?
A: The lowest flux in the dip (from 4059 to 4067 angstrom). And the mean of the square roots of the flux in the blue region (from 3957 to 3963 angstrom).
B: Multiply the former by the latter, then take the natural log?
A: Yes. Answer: 5.71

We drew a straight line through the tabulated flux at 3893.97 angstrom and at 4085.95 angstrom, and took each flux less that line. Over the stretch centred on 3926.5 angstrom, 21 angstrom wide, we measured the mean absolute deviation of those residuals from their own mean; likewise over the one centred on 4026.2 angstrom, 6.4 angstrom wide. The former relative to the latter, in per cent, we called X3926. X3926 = 132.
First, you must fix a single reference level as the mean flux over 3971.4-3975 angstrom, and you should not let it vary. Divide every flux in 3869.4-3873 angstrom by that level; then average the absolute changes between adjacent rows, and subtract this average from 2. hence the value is 1.66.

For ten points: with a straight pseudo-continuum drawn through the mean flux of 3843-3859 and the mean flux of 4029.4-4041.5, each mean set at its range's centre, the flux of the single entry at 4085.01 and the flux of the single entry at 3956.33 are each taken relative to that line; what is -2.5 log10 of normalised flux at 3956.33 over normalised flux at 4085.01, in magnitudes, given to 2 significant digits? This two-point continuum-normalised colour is 0.31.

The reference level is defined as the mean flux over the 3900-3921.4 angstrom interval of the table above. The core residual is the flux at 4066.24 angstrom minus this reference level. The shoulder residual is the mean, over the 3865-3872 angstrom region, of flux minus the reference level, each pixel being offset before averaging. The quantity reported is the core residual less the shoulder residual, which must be 13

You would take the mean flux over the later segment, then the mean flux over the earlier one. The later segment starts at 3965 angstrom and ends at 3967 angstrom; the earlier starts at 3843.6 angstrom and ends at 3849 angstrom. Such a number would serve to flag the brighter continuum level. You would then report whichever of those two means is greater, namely 35.5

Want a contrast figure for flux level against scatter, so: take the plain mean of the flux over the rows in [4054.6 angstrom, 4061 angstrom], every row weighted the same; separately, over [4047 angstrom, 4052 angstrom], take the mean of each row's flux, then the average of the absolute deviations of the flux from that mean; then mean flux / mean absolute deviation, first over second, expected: 18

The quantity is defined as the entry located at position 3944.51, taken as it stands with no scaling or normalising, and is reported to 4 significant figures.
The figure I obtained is 30.56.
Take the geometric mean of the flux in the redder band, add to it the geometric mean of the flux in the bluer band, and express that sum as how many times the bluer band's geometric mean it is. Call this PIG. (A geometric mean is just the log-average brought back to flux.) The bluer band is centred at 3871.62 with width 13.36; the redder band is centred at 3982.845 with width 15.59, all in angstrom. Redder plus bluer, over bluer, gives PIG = 2.38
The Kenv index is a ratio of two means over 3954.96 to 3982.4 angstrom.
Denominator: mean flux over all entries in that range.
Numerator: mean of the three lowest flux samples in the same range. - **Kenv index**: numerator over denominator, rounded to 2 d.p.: 0.50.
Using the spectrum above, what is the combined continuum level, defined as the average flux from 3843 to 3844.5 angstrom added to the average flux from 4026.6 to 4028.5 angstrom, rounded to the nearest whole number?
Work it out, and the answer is 97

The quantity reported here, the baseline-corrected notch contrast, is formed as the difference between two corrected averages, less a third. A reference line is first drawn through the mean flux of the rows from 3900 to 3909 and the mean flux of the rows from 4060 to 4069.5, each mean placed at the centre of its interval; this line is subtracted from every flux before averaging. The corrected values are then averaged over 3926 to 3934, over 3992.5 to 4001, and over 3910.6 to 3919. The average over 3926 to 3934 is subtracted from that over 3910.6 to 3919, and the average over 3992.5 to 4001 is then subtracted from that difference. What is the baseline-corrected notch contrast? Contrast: 18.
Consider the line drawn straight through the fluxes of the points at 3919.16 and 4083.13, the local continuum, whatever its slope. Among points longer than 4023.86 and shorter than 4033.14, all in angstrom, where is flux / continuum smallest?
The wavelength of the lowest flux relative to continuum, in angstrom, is 4032.67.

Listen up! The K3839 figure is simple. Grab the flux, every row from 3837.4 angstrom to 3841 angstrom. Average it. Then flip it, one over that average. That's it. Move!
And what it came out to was 0.050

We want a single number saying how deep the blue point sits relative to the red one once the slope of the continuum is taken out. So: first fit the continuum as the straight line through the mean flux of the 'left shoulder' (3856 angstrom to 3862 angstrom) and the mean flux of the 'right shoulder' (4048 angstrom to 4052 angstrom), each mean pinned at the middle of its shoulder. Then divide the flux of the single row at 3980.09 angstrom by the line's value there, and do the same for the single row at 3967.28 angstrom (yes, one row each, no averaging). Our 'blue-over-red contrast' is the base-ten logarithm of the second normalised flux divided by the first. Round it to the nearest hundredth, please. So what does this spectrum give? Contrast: -0.43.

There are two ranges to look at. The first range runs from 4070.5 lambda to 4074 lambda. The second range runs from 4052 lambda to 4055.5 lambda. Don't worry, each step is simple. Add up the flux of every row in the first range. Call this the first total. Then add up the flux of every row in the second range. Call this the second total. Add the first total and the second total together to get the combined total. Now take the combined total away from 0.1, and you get -494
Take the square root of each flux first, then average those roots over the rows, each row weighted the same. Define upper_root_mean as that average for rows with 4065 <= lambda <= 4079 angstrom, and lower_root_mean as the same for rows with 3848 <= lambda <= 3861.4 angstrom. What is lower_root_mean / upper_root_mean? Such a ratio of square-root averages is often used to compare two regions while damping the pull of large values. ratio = 0.77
